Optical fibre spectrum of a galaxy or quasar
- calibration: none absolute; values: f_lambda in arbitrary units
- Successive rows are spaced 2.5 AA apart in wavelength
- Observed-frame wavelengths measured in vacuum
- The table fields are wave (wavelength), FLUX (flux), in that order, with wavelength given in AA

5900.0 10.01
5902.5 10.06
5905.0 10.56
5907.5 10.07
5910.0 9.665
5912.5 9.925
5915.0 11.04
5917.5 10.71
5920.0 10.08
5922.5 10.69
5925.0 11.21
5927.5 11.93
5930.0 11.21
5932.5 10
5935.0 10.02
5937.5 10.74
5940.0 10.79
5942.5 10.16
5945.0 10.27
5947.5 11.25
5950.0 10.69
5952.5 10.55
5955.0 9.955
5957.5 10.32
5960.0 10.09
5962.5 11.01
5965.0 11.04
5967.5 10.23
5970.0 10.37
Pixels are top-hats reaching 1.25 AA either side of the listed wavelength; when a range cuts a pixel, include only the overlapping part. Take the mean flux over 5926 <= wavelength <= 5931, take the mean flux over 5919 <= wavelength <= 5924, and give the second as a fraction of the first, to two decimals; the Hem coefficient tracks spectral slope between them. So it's 0.90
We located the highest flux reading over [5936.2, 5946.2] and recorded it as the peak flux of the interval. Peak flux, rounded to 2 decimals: 10.79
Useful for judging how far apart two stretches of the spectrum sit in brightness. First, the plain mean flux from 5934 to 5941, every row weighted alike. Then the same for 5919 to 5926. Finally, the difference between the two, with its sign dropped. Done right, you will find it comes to 0.14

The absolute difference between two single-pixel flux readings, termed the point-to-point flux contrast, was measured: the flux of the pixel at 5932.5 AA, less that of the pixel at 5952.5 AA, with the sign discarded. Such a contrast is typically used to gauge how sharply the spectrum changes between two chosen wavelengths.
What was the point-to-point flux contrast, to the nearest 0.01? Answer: 0.55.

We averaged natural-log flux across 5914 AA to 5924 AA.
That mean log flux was 2.36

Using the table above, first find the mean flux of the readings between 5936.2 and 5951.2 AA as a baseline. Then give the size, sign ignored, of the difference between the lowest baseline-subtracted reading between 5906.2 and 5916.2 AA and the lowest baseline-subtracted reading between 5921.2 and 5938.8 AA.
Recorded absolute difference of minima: 0.3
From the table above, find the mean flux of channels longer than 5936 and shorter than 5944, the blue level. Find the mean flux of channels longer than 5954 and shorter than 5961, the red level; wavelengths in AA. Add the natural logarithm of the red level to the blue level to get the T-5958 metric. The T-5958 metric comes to 12.9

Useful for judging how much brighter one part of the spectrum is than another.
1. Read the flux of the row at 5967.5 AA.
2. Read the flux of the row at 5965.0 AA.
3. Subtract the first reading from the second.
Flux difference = 0.81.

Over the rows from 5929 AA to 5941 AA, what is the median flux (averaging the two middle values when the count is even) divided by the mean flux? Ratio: 1.02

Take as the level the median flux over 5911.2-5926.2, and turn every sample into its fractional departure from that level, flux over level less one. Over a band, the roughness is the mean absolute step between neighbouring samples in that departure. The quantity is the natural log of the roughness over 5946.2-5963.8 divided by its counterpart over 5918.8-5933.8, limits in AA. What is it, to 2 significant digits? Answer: -0.48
